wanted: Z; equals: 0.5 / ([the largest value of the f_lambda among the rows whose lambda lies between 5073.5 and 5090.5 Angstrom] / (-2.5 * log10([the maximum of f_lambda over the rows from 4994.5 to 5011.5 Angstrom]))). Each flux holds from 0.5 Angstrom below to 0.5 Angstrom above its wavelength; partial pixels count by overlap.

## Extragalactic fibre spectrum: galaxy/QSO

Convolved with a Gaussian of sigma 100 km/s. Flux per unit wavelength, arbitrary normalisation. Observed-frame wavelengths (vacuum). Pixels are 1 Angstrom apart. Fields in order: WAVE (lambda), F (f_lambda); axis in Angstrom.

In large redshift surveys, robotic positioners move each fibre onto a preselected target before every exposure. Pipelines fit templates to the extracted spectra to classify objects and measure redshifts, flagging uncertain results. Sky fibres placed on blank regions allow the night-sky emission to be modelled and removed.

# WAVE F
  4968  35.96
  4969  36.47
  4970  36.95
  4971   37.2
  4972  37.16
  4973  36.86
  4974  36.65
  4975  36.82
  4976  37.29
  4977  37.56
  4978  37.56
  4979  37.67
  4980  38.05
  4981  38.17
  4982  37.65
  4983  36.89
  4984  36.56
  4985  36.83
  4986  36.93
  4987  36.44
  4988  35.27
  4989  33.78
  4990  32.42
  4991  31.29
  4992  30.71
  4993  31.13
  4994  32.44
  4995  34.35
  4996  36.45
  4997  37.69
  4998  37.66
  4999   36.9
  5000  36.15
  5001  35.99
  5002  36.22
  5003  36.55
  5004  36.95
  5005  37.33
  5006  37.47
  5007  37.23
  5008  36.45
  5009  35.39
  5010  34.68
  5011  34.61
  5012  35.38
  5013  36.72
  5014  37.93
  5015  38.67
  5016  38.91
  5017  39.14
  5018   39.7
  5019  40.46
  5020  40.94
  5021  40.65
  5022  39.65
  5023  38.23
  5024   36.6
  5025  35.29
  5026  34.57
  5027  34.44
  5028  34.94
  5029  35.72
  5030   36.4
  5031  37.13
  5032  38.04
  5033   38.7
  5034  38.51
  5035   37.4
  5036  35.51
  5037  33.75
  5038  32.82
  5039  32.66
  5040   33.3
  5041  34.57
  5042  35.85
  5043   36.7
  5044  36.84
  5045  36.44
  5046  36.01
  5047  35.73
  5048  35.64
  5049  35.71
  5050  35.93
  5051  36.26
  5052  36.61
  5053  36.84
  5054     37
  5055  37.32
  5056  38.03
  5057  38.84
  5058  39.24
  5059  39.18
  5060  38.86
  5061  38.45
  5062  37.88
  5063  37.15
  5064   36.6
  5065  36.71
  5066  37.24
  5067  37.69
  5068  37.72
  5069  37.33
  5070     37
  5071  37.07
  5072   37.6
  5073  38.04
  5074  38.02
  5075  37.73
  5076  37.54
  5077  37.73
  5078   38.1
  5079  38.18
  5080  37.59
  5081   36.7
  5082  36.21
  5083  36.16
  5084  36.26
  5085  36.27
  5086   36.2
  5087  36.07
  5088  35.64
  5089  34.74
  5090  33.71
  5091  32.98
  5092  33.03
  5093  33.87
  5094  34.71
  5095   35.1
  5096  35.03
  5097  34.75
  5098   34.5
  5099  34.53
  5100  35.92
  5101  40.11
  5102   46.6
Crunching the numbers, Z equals -0.0516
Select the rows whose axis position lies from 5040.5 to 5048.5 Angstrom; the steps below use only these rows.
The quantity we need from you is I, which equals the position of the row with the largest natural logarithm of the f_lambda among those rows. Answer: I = 5044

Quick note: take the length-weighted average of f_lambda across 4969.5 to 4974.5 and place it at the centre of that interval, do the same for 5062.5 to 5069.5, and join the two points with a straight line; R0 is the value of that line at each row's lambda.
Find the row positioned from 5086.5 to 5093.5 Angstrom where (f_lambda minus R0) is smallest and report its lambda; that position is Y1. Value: 5091 Angstrom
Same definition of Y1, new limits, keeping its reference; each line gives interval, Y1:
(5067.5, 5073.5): 5070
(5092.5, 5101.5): 5093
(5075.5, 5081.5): 5081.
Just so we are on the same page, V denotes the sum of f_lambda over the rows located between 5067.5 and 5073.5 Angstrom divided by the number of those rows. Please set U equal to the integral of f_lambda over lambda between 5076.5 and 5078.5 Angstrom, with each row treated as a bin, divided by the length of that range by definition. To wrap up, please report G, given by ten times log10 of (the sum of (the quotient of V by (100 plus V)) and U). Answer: 15.8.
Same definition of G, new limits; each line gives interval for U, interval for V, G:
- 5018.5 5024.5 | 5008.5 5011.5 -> 16.0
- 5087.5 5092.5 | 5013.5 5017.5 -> 15.4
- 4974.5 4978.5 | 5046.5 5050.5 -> 15.7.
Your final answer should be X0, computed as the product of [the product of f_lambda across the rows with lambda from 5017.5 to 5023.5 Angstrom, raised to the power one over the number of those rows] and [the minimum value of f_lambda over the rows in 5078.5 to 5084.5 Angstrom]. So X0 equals 1444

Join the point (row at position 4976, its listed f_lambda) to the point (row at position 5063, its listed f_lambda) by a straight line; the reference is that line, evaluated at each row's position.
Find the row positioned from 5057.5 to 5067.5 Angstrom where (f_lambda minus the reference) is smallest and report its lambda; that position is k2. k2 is 5064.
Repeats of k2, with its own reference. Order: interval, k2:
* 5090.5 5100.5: 5091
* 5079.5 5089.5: 5089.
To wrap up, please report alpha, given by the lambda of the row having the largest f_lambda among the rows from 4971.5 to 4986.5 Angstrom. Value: 4981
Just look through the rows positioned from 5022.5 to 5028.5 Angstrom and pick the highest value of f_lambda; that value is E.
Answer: 38.23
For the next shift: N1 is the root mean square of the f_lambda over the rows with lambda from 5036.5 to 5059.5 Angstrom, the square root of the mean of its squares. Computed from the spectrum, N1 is 36.2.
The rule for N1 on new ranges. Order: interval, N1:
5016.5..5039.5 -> 37.1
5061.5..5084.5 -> 37.3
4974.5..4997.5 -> 35.7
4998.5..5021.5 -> 37.5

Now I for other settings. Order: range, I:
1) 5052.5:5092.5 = 5058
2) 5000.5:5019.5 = 5019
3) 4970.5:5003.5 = 4981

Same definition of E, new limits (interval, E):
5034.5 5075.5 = 39.24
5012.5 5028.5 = 40.94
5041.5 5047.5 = 36.84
